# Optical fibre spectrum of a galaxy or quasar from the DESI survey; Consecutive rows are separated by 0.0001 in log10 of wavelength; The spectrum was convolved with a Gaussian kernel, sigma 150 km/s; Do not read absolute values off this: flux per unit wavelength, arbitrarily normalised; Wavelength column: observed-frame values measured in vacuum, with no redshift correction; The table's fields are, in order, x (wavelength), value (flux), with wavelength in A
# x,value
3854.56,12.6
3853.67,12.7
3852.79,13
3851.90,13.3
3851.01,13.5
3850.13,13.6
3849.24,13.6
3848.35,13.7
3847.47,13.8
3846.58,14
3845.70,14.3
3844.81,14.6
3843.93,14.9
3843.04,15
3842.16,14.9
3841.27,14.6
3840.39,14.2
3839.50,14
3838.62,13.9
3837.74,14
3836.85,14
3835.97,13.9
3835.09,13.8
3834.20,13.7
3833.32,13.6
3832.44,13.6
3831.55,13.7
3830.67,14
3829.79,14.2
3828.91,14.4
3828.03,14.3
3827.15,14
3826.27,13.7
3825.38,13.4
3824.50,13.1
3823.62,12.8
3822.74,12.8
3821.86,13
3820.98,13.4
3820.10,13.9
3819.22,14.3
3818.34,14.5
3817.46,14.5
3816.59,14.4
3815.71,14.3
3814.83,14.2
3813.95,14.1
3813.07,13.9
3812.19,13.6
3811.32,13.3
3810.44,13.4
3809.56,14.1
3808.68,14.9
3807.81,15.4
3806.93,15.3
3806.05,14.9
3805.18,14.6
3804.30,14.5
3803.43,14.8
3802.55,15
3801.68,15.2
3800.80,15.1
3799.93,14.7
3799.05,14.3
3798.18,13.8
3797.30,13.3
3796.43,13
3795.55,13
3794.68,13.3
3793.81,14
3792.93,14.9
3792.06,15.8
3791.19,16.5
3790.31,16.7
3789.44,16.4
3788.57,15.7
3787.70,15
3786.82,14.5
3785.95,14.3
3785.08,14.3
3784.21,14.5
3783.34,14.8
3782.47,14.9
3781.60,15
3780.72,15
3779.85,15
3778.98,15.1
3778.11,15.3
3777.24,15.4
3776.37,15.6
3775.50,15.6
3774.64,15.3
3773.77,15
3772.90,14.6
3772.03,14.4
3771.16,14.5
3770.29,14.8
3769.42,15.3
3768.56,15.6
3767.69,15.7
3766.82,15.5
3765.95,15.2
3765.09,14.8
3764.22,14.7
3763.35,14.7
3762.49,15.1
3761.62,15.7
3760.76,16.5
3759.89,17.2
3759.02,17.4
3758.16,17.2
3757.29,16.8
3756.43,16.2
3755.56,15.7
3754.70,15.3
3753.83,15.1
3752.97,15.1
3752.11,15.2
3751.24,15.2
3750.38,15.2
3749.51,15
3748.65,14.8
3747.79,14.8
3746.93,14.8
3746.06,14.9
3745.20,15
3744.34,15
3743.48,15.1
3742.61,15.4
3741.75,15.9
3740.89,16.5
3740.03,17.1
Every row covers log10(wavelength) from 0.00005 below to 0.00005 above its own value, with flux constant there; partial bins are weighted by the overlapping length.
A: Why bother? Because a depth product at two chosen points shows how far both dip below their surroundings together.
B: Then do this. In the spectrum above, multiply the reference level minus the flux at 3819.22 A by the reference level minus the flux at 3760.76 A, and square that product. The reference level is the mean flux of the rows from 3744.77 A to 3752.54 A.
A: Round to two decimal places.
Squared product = 1.08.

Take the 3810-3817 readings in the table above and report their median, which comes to 14.0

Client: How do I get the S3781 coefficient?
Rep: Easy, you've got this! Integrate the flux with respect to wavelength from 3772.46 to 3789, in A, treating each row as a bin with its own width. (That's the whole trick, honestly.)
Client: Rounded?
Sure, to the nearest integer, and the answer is 248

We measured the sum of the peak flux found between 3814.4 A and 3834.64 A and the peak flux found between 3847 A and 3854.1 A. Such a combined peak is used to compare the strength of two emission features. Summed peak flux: 28.3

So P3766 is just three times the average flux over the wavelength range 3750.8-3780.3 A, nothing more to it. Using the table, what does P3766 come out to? 46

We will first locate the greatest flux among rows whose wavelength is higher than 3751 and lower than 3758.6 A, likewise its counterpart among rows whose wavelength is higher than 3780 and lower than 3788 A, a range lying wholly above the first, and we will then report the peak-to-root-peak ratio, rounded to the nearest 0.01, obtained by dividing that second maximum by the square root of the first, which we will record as 3.62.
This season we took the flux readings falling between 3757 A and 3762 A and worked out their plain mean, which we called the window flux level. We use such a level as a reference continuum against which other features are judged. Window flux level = 16.8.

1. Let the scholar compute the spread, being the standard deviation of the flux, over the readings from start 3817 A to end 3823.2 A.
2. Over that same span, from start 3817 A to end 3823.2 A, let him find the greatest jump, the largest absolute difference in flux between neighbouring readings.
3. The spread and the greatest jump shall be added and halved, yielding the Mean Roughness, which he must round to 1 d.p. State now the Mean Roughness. 0.6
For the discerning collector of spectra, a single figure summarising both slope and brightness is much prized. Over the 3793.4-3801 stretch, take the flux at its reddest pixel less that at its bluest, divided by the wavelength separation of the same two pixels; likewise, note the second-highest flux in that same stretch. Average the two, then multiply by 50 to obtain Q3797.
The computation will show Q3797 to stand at 371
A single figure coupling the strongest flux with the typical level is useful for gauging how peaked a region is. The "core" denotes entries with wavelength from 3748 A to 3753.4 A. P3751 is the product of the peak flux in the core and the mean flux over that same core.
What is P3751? 229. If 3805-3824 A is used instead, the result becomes 217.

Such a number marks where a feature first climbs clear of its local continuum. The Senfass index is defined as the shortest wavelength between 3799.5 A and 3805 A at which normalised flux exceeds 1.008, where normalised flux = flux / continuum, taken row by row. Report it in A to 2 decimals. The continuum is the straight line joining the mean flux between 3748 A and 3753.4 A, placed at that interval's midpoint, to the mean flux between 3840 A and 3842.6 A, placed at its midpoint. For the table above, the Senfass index 3800.80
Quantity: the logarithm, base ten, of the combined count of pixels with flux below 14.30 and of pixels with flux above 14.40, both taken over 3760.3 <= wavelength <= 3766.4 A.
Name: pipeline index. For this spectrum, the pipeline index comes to 0.85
